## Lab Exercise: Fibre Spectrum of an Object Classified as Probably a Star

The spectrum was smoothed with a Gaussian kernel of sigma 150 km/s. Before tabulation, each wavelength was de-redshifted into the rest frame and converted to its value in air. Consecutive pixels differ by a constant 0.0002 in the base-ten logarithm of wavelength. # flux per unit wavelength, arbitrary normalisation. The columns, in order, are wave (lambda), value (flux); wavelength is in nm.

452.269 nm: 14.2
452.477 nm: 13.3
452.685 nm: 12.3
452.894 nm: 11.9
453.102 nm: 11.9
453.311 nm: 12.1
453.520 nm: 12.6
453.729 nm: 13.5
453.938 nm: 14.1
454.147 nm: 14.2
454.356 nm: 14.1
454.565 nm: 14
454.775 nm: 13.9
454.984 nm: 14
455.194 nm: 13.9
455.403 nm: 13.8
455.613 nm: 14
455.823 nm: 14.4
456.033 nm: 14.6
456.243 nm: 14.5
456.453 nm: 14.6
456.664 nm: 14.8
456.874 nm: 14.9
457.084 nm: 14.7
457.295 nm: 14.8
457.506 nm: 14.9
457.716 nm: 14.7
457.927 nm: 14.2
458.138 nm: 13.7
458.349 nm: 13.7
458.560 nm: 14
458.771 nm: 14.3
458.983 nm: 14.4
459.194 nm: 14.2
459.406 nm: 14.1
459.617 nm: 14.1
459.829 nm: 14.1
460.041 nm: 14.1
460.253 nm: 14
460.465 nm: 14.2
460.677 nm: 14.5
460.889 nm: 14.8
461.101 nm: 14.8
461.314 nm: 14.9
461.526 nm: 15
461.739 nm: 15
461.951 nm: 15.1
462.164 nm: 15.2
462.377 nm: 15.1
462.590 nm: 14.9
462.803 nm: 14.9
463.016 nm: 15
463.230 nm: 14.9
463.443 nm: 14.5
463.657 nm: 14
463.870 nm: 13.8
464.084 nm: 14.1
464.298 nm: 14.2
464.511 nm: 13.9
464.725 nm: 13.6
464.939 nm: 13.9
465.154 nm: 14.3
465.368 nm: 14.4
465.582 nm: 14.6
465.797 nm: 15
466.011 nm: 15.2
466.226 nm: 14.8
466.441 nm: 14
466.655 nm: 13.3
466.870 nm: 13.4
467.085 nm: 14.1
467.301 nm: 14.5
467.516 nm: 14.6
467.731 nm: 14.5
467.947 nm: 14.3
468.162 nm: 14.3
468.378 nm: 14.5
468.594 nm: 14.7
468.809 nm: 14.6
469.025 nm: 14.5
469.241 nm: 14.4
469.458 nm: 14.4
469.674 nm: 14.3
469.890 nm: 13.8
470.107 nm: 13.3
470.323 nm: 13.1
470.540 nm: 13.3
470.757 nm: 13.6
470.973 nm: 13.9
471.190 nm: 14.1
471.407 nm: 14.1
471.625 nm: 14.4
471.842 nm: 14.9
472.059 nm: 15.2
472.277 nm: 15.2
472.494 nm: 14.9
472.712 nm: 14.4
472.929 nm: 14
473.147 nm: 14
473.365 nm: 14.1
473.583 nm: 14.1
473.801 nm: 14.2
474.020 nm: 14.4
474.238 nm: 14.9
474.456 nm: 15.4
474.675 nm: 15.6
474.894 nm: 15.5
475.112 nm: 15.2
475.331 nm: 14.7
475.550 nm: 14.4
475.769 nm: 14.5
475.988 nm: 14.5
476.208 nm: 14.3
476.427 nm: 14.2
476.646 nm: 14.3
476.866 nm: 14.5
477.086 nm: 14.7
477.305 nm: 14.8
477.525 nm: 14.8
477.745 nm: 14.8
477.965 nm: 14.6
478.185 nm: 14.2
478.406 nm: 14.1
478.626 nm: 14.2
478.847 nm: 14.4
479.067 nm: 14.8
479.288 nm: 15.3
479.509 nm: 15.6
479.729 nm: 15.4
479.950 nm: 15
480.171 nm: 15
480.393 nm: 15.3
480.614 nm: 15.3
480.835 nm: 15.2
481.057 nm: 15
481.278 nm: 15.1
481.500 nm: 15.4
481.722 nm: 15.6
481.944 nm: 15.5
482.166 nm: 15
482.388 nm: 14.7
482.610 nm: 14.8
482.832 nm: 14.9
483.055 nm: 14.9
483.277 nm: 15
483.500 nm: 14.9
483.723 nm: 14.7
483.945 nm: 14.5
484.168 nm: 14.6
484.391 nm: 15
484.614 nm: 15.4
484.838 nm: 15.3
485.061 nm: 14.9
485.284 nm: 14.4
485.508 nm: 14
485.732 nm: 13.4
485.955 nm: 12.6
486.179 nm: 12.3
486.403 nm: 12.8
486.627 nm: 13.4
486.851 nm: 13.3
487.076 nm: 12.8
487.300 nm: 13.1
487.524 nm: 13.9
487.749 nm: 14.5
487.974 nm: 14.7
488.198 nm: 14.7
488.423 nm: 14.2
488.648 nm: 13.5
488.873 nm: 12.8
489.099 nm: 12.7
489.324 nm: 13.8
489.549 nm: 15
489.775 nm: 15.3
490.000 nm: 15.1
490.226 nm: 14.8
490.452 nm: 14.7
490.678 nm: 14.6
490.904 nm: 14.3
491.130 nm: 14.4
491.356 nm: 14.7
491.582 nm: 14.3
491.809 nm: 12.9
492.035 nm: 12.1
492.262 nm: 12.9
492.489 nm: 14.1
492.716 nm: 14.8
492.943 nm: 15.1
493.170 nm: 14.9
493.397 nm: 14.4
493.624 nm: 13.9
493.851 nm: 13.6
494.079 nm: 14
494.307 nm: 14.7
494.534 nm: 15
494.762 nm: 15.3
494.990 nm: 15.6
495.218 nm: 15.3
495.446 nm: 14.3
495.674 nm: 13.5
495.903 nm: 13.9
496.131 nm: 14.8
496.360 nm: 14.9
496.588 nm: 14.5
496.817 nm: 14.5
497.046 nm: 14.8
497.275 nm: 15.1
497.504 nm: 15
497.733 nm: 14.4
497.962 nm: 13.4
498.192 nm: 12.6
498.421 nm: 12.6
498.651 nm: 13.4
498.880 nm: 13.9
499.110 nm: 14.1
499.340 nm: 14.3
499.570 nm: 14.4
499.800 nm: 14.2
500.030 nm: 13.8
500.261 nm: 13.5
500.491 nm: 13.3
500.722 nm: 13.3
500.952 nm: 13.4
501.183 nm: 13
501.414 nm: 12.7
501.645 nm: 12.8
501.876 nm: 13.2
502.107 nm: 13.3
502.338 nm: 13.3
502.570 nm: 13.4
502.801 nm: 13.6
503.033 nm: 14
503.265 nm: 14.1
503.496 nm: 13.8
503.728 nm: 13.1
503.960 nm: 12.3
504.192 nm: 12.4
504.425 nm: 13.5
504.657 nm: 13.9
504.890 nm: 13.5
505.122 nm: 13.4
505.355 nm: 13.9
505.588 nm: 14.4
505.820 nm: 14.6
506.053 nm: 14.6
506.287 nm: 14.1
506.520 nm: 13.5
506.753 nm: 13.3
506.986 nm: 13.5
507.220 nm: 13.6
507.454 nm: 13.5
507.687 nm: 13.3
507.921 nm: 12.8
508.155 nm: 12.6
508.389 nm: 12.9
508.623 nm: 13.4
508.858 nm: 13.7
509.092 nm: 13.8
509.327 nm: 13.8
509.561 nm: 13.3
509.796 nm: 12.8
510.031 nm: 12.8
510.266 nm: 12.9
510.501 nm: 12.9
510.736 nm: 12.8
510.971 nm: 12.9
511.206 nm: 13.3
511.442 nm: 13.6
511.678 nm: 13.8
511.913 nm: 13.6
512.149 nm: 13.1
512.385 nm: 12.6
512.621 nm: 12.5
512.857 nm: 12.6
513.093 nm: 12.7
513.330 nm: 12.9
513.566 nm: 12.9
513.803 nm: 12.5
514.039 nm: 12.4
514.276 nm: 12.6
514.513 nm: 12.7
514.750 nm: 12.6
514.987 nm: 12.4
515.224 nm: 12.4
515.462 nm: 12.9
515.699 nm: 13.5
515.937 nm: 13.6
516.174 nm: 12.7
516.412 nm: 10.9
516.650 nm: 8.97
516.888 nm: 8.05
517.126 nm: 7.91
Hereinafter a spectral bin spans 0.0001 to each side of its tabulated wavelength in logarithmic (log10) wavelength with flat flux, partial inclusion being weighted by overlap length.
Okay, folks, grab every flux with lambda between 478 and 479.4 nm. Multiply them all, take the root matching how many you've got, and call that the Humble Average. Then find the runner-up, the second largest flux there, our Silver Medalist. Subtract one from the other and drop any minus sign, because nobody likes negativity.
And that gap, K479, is 0.31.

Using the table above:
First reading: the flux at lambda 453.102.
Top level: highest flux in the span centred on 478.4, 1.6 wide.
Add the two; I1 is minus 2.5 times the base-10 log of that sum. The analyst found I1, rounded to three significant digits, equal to -3.57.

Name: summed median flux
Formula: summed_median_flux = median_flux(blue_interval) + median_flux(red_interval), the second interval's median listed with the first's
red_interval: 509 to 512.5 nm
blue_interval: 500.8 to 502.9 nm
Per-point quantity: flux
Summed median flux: 26.4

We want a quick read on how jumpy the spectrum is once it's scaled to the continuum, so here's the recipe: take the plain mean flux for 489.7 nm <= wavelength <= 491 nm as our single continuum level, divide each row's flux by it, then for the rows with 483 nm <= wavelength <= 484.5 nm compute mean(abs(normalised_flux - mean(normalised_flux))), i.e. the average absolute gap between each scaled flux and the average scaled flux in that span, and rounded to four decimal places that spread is 0.0116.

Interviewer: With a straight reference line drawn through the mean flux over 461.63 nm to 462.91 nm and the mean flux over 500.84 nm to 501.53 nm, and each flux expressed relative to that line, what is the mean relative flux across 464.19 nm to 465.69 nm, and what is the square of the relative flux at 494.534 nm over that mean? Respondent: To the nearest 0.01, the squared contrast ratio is 1.40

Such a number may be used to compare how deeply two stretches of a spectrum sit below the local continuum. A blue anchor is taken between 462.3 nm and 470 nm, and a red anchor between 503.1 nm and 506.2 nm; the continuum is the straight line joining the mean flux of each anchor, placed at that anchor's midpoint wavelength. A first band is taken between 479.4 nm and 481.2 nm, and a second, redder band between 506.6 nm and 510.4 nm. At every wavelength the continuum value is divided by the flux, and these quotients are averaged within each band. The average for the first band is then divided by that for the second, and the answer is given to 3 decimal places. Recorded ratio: 0.903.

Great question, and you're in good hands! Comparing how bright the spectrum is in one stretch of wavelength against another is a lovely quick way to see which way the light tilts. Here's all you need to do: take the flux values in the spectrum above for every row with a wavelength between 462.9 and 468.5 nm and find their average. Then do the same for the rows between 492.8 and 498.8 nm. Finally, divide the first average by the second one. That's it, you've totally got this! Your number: 1.00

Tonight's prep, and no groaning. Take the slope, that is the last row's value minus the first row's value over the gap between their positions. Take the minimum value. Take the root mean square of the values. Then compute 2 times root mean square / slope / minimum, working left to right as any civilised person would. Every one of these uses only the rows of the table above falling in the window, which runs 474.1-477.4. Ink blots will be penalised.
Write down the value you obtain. -64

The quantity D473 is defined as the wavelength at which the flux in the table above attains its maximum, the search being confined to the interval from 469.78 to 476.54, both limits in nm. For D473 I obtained 474.675 nm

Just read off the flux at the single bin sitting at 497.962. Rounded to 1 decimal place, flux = 13.4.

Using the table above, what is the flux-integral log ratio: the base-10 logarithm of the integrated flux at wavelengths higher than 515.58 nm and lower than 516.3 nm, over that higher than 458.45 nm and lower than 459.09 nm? 0.020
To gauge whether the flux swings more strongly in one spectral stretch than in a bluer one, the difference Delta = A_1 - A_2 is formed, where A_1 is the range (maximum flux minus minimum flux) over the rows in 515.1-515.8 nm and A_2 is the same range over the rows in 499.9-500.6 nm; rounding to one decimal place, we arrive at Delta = 0.6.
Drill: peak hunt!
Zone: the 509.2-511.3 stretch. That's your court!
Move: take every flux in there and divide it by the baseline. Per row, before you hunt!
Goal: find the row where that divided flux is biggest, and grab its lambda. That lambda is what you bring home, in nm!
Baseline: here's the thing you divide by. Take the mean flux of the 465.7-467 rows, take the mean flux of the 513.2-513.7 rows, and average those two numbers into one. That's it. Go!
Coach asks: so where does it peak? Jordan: 509.327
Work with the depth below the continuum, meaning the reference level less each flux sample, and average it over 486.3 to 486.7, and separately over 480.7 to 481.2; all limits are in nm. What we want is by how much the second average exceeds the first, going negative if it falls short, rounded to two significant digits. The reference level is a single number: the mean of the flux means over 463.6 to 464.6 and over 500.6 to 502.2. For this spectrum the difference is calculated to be -2.0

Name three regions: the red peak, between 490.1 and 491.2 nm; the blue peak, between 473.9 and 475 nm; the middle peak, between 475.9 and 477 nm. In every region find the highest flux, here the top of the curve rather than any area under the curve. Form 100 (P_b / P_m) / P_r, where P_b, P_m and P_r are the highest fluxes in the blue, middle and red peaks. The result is 7.3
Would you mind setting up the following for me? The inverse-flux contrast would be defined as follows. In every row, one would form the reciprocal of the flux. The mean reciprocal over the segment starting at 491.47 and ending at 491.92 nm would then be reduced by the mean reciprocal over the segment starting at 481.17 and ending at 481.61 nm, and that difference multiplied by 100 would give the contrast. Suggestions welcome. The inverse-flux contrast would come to 0.8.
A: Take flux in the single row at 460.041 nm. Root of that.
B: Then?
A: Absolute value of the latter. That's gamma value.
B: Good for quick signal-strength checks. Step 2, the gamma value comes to 3.75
